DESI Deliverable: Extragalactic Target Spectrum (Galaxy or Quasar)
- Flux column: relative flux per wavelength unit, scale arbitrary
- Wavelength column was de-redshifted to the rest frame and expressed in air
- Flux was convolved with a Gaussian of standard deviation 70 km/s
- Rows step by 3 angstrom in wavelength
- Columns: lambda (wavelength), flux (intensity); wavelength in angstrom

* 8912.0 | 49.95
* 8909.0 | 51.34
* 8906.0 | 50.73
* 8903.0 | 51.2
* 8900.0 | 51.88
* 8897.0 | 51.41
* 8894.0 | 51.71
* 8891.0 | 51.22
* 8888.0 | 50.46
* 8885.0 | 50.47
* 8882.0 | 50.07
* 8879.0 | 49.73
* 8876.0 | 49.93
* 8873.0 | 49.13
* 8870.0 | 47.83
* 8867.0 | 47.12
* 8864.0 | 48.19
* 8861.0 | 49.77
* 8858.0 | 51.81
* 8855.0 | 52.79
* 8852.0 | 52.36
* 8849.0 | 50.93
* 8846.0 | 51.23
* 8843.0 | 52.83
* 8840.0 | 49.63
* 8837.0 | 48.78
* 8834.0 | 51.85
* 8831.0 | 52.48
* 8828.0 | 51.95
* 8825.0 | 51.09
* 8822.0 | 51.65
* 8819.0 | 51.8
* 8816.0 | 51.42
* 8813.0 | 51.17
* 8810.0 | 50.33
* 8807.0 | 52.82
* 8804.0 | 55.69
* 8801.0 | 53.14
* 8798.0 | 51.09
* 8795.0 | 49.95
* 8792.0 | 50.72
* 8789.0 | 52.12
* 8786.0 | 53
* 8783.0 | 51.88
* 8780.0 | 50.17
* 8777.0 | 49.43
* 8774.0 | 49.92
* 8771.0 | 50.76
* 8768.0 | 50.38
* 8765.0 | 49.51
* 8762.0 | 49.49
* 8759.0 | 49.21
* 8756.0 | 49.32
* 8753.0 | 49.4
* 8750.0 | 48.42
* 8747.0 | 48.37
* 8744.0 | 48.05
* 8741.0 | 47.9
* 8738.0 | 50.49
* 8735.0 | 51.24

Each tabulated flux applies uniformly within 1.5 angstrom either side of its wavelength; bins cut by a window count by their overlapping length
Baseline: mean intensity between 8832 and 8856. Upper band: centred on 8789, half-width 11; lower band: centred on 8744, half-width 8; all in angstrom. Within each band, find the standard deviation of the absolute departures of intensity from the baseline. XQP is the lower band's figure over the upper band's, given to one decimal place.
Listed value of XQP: 2.0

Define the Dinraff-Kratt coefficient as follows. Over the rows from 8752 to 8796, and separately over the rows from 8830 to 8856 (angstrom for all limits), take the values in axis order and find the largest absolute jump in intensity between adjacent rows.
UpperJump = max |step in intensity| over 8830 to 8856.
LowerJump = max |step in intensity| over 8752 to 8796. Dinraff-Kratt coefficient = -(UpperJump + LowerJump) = -4.9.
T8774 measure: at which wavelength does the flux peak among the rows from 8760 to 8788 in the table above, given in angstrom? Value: 8786.0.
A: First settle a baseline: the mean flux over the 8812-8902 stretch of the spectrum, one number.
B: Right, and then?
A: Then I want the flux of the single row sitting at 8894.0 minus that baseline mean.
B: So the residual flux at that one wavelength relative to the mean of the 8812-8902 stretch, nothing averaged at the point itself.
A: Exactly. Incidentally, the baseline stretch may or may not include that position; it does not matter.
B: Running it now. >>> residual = 1.0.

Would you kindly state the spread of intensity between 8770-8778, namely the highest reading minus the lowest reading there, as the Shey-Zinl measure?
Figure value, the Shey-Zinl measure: 1.3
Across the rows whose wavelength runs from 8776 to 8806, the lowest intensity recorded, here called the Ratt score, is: 49.43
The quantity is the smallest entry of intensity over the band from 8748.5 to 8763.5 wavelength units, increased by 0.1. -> 48.5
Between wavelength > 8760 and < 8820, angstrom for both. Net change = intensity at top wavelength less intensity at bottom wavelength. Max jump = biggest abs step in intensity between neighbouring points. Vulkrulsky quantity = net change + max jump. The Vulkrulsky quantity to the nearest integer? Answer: 5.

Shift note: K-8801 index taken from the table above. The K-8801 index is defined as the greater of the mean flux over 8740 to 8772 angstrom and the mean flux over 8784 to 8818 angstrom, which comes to 51.9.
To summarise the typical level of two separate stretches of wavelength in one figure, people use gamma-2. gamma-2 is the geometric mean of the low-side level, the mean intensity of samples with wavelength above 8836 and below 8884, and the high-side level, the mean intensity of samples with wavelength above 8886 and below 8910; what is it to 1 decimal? 50.7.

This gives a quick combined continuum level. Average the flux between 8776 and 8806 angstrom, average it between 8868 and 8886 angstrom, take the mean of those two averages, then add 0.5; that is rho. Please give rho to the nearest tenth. 51.1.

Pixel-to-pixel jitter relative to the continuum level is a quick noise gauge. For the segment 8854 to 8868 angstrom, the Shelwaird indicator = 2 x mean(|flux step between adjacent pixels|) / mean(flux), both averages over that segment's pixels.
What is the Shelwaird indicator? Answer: 0.057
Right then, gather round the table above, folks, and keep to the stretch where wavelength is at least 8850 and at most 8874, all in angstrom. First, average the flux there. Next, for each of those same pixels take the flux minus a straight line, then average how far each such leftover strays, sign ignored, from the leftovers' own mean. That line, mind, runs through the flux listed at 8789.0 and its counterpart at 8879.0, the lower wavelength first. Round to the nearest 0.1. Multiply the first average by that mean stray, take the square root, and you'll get 9.2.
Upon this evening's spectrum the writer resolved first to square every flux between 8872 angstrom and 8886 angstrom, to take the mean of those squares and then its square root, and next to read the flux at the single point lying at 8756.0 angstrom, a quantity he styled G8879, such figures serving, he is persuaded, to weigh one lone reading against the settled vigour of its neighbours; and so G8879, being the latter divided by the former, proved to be 0.99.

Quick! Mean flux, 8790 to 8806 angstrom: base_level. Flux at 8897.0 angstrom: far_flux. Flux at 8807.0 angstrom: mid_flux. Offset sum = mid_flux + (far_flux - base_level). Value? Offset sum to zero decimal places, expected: 52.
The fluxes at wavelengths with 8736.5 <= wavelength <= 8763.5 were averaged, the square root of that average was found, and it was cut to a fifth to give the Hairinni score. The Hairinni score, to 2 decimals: 1.40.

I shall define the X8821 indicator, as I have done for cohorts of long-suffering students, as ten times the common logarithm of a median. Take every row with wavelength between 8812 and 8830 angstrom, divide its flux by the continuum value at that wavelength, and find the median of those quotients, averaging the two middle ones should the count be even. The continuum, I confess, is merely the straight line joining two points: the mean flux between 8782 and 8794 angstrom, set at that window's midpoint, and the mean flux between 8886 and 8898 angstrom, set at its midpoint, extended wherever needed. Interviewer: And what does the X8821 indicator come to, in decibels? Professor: -0.01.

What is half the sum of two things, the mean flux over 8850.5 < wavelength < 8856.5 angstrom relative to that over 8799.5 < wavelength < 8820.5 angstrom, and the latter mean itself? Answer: 26.7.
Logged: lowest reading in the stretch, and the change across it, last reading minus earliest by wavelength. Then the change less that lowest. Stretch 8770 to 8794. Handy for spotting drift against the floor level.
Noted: -49.5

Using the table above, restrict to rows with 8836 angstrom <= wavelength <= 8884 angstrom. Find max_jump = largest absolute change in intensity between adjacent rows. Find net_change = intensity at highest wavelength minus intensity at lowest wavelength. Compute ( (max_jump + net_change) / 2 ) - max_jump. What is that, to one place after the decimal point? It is -1.0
